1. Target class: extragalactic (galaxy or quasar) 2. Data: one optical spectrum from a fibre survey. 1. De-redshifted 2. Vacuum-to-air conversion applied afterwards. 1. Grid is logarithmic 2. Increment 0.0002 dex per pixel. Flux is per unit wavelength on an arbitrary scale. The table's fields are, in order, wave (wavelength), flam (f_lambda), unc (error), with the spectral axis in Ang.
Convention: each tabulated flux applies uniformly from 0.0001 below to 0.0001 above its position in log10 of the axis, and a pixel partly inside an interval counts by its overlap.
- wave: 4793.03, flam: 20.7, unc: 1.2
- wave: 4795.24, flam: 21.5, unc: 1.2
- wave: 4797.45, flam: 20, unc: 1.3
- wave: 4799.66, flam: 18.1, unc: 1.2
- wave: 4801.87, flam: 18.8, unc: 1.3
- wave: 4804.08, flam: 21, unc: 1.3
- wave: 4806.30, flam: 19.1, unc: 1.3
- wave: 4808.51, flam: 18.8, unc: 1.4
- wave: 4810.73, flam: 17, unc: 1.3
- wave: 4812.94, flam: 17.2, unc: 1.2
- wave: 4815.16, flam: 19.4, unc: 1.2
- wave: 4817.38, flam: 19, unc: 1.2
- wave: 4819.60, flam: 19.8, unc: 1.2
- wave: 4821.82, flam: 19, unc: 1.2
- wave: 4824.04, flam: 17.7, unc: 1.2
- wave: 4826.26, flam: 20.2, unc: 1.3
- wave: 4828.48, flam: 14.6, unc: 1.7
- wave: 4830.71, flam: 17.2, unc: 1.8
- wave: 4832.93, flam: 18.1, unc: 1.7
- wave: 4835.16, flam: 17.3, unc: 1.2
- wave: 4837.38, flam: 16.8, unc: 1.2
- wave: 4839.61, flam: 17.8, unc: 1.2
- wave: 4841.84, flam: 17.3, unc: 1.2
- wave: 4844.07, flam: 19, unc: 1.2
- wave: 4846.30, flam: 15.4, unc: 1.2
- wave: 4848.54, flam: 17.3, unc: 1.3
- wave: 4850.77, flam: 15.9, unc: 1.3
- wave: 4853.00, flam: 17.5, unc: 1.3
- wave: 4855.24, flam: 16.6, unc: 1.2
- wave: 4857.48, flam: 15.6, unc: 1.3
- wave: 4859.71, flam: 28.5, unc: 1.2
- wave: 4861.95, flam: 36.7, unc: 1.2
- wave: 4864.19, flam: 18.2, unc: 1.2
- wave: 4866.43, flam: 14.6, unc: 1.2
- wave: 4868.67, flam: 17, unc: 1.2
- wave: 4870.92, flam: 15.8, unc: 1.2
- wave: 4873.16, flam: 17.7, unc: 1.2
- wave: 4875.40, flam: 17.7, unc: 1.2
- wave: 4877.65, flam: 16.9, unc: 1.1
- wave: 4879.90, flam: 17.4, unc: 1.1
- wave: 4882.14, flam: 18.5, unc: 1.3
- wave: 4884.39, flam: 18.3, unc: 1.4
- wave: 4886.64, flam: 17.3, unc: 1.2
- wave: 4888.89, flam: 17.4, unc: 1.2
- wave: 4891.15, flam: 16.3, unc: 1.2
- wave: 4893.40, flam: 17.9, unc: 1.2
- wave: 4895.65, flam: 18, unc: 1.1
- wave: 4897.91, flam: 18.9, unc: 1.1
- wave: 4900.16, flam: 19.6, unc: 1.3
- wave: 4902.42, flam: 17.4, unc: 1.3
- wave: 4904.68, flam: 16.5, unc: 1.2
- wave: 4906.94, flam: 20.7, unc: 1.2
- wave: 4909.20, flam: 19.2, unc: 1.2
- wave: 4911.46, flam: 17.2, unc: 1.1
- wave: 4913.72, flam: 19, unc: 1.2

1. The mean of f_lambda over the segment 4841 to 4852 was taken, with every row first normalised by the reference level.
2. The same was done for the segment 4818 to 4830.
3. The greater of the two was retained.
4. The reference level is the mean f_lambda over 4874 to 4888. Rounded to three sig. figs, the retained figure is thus 1.03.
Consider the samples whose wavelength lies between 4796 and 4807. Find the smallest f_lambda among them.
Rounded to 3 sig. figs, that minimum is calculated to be 18.1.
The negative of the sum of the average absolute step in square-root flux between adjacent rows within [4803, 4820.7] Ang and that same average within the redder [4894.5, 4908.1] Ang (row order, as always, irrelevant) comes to -0.33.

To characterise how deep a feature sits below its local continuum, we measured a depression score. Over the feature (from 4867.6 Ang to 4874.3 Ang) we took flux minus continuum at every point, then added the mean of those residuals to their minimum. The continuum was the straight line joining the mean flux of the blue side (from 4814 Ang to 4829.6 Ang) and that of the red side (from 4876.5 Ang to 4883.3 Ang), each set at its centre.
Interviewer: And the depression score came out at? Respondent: -2.9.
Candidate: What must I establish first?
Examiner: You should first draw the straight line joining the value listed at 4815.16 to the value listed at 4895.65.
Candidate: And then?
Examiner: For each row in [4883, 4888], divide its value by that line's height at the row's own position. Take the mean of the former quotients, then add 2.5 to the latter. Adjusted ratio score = 3.48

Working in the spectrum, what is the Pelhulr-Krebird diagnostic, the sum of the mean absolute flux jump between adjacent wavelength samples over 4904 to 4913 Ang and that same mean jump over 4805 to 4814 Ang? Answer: 3.3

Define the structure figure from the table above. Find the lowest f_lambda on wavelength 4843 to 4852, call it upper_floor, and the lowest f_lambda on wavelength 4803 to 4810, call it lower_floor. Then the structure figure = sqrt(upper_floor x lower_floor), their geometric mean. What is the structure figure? 17.02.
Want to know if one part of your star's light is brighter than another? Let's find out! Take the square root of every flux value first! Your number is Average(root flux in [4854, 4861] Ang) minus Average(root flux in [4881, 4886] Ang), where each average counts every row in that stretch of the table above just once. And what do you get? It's 0.2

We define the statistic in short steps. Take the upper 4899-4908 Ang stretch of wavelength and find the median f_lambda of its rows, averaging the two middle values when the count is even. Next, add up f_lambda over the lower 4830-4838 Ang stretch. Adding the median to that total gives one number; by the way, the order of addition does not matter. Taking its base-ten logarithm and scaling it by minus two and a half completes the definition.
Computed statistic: -4.86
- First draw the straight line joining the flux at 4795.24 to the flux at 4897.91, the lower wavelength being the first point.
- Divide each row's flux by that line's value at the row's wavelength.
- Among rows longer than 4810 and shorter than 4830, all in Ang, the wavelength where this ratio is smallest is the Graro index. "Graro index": 4828.48 Ang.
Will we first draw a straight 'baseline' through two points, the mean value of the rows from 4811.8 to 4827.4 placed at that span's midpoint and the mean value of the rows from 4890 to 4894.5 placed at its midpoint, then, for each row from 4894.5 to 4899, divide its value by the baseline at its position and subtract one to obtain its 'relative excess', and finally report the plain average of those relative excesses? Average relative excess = 0.09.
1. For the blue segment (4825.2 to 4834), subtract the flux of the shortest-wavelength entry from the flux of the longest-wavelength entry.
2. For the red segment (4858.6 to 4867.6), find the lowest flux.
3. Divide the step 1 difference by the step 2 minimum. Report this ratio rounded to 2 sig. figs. -0.14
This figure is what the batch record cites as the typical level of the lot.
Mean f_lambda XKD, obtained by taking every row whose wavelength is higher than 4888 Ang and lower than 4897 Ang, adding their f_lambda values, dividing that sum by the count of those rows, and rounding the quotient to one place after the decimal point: 17.4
